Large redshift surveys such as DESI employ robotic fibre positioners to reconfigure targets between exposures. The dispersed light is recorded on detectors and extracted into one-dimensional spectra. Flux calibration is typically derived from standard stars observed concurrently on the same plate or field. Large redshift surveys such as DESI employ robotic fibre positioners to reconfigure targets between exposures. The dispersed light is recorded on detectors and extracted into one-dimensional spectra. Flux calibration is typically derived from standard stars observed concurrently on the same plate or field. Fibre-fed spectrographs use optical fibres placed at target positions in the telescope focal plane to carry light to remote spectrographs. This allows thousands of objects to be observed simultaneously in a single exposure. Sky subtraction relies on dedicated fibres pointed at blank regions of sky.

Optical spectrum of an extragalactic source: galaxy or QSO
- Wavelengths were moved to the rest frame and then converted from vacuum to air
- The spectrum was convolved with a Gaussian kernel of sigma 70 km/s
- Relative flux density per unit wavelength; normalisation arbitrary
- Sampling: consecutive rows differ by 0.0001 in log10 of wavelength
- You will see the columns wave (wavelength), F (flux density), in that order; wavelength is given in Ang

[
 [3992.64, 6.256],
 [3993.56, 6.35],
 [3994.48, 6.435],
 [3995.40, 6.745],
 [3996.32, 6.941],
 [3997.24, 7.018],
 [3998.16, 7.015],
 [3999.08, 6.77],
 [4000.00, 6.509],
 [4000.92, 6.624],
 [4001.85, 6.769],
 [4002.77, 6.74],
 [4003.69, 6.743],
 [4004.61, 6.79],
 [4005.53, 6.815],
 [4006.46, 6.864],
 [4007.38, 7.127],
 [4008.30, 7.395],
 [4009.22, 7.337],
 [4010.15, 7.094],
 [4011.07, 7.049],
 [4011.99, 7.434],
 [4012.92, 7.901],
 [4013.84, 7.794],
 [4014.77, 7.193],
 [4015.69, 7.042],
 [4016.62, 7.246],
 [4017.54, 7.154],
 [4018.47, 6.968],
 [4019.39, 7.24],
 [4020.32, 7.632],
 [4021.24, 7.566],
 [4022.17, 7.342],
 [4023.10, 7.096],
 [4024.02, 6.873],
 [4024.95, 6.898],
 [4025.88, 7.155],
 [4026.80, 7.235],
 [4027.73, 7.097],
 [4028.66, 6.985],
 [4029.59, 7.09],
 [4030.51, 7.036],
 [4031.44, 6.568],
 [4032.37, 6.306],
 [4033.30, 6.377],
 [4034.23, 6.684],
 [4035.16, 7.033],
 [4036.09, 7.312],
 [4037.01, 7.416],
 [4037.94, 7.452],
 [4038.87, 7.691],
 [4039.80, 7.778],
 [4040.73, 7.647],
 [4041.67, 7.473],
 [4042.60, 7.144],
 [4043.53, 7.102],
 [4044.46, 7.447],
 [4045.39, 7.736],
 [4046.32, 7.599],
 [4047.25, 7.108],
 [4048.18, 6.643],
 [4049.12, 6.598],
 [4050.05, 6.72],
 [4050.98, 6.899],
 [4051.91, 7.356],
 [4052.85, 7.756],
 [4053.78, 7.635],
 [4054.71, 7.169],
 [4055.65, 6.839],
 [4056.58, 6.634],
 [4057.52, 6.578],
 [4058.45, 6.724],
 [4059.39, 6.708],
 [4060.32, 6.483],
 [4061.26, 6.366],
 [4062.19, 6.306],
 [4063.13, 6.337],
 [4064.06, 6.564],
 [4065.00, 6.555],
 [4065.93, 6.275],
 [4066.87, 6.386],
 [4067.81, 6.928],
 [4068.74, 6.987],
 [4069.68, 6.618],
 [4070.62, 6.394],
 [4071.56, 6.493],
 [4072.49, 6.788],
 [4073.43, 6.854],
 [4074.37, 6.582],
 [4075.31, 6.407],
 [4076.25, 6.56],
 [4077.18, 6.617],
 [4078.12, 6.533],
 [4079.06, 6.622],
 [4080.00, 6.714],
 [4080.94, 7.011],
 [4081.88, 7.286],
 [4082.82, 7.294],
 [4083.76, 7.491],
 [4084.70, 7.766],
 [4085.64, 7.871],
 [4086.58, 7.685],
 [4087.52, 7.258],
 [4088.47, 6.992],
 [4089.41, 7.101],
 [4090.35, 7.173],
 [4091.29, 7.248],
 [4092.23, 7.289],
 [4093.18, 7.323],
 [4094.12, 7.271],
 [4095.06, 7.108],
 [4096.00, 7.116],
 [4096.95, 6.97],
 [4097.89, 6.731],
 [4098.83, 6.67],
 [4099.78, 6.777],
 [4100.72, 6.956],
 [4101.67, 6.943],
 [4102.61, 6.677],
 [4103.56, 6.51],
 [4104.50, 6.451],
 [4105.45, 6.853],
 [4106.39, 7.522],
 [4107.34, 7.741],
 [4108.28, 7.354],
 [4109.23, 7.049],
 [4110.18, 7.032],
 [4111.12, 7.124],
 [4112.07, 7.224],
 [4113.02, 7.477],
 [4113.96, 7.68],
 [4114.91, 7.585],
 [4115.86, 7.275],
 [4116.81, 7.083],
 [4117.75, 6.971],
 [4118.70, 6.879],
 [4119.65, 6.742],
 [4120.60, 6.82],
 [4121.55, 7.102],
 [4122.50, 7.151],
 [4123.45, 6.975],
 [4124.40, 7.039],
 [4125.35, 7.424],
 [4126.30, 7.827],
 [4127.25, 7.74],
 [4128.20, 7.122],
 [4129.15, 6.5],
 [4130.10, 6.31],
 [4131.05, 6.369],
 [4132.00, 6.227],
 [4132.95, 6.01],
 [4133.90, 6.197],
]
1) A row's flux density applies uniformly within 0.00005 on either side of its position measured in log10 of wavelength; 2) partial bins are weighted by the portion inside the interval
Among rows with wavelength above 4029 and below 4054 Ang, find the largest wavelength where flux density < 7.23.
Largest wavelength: 4050.98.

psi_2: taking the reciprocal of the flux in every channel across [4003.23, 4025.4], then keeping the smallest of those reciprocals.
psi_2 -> 0.127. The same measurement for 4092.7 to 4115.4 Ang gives 0.129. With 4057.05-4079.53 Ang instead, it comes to 0.143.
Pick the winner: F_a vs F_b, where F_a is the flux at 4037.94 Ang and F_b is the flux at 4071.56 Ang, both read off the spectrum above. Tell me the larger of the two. 7.45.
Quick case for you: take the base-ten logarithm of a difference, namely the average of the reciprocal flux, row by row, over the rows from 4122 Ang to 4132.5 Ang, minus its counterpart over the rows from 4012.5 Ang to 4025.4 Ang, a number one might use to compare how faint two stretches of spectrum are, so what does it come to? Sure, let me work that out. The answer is -2.17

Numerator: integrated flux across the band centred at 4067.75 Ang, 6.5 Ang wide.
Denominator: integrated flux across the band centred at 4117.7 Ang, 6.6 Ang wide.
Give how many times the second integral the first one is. 0.92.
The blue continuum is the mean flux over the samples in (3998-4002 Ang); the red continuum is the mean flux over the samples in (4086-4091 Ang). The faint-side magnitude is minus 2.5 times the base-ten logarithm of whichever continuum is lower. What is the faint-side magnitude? -2.07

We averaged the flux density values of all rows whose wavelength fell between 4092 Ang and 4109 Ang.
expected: 7.01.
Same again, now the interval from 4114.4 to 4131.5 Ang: 7.05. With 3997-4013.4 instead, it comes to 7.00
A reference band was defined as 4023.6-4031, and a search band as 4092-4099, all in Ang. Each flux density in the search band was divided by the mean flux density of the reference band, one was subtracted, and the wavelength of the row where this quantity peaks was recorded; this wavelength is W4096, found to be 4093.18 Ang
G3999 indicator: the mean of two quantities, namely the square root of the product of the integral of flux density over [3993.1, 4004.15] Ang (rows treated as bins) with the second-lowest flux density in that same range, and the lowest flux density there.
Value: 14.1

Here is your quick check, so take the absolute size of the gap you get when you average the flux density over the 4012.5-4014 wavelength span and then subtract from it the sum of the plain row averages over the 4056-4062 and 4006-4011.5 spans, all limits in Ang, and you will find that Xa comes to 5.9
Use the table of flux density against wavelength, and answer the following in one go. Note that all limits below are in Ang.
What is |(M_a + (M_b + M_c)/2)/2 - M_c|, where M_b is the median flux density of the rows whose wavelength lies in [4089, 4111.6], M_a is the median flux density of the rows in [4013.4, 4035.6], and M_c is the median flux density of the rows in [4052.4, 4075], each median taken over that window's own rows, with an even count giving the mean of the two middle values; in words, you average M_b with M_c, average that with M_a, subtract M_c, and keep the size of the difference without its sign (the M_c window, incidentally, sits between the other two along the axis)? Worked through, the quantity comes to 0.37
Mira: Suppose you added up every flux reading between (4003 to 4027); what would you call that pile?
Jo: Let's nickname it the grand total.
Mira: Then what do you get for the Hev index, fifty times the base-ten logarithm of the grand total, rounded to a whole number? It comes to 114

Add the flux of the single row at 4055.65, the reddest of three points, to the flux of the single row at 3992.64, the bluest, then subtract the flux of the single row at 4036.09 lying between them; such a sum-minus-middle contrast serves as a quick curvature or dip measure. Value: 5.8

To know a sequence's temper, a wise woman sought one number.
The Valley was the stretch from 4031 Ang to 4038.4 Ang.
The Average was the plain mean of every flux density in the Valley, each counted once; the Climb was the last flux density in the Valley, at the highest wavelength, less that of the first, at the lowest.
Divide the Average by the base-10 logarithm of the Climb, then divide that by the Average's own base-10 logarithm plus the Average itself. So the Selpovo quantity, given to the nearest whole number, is -17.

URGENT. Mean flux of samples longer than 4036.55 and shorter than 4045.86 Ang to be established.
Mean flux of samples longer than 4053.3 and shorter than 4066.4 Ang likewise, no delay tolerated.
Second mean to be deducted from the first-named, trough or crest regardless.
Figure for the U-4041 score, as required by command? 0.83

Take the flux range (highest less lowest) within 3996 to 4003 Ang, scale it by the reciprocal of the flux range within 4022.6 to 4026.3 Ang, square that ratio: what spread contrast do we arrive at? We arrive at 3.26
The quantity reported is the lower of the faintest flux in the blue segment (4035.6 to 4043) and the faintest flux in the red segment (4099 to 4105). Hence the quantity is 6.45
